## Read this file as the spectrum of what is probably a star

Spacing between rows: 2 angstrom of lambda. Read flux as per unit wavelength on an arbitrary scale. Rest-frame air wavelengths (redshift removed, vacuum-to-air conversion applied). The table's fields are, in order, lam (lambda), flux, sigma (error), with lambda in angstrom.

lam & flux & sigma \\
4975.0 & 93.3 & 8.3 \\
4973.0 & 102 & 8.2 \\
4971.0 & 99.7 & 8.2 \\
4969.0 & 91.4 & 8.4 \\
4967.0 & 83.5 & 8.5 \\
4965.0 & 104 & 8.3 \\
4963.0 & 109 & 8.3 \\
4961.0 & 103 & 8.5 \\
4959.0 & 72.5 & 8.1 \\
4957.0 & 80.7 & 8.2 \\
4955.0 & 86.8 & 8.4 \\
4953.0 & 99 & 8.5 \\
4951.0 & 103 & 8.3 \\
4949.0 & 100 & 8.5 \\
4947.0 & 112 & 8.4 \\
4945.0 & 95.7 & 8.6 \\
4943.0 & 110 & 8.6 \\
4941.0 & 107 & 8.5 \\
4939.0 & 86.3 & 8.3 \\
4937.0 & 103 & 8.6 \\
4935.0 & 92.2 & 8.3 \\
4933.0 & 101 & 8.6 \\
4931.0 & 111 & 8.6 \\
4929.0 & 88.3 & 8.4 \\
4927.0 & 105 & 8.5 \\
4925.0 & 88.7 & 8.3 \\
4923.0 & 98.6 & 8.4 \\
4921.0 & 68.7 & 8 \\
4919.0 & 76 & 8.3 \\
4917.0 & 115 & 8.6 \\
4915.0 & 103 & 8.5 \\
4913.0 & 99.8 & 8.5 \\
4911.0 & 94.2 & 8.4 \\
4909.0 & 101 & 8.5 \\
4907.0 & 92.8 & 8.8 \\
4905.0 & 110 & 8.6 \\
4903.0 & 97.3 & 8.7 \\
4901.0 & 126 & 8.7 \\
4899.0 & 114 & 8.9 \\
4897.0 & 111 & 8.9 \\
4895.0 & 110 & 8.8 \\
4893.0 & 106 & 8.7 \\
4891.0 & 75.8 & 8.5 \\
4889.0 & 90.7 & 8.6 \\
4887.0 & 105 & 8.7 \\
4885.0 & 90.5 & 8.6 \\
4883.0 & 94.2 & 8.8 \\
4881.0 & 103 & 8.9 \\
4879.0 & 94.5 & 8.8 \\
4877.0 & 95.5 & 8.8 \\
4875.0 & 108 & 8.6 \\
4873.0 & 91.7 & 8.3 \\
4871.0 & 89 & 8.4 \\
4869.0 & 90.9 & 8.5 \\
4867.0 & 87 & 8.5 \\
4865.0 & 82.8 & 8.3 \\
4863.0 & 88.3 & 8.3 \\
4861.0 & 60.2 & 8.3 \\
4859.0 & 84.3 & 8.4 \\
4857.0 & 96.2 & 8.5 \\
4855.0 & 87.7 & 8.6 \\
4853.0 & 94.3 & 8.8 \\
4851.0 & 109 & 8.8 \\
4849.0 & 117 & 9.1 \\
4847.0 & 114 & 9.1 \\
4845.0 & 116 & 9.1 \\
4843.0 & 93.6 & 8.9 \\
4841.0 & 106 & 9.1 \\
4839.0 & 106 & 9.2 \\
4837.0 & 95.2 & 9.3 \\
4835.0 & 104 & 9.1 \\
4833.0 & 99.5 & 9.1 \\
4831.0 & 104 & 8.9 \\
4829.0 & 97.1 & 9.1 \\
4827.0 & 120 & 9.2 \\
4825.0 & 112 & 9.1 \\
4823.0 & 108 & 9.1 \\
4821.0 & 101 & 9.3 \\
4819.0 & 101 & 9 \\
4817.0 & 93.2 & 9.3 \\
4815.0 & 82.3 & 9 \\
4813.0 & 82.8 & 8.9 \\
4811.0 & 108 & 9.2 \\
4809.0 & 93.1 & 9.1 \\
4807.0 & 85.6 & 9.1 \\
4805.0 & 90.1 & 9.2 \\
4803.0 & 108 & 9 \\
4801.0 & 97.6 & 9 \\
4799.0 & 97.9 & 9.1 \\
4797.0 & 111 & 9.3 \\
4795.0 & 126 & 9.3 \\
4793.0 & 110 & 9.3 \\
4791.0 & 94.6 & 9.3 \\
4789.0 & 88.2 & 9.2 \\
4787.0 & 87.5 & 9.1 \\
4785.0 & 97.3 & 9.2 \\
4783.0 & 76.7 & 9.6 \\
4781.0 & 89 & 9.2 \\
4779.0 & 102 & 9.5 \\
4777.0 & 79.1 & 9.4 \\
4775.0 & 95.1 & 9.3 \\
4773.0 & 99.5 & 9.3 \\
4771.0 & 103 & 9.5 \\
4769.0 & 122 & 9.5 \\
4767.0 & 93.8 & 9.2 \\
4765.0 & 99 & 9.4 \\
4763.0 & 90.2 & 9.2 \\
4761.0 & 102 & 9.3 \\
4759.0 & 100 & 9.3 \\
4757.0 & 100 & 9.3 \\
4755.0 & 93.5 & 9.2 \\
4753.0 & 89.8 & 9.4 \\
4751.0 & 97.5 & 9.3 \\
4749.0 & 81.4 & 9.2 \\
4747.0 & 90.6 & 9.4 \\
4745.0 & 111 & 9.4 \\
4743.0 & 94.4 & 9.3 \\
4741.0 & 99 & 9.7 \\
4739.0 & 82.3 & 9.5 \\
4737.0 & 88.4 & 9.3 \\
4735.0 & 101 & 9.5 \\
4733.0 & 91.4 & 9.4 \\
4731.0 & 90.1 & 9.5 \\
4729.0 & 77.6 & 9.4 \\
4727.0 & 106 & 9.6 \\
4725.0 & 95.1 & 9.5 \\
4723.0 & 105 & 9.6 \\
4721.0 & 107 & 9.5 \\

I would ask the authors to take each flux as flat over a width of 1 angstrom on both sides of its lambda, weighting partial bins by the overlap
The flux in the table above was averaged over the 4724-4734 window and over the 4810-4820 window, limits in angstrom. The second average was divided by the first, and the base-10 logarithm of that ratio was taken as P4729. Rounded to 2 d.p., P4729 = 0.01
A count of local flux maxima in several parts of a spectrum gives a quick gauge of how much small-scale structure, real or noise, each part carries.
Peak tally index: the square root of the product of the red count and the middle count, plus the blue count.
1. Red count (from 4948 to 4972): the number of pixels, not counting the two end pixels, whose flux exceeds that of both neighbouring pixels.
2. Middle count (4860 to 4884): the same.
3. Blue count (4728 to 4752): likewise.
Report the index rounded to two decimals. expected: 5.83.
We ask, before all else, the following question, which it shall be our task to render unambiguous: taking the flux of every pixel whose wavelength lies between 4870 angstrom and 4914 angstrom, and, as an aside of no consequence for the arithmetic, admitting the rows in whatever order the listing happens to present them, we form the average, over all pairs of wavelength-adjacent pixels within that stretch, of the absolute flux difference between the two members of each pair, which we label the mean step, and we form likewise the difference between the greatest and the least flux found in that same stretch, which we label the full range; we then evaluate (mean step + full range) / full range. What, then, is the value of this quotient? 1.21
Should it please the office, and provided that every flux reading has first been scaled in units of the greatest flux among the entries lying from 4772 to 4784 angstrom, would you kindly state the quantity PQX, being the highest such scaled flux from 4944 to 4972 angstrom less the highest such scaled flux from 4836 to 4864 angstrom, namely -0.05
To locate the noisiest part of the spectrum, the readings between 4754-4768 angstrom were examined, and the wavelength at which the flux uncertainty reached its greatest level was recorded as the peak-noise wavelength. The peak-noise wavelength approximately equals 4765.0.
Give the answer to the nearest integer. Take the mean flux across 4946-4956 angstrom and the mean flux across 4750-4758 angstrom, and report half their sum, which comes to 98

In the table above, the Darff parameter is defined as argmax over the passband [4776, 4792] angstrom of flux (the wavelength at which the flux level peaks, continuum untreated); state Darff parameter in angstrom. 4779.0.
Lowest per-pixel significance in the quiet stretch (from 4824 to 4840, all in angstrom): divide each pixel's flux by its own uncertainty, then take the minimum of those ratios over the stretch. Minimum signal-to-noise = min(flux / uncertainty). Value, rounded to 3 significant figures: 10.2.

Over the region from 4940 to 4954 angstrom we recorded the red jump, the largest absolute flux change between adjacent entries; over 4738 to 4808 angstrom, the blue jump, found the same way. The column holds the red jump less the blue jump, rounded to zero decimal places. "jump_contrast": -12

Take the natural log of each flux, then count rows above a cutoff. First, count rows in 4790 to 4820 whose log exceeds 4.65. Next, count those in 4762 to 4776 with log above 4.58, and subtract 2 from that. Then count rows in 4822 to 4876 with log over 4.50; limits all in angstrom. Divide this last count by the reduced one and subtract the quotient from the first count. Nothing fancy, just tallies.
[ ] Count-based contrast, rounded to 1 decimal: -5.0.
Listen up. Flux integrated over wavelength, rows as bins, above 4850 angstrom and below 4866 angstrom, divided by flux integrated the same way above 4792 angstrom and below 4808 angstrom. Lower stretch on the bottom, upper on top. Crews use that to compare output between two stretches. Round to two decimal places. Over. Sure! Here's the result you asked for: 0.85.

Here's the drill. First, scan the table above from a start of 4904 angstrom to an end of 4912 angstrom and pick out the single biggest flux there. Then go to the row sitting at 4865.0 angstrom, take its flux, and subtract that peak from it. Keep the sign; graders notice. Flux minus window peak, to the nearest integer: -27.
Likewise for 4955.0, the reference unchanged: -23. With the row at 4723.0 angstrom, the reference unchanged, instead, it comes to -5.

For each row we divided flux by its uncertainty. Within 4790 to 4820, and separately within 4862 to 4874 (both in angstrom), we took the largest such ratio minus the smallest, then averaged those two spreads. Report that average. 2.7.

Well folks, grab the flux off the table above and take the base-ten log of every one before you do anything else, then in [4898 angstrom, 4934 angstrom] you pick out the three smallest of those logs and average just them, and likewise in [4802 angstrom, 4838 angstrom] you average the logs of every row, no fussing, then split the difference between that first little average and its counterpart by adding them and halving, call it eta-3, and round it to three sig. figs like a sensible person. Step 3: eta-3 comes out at 1.94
